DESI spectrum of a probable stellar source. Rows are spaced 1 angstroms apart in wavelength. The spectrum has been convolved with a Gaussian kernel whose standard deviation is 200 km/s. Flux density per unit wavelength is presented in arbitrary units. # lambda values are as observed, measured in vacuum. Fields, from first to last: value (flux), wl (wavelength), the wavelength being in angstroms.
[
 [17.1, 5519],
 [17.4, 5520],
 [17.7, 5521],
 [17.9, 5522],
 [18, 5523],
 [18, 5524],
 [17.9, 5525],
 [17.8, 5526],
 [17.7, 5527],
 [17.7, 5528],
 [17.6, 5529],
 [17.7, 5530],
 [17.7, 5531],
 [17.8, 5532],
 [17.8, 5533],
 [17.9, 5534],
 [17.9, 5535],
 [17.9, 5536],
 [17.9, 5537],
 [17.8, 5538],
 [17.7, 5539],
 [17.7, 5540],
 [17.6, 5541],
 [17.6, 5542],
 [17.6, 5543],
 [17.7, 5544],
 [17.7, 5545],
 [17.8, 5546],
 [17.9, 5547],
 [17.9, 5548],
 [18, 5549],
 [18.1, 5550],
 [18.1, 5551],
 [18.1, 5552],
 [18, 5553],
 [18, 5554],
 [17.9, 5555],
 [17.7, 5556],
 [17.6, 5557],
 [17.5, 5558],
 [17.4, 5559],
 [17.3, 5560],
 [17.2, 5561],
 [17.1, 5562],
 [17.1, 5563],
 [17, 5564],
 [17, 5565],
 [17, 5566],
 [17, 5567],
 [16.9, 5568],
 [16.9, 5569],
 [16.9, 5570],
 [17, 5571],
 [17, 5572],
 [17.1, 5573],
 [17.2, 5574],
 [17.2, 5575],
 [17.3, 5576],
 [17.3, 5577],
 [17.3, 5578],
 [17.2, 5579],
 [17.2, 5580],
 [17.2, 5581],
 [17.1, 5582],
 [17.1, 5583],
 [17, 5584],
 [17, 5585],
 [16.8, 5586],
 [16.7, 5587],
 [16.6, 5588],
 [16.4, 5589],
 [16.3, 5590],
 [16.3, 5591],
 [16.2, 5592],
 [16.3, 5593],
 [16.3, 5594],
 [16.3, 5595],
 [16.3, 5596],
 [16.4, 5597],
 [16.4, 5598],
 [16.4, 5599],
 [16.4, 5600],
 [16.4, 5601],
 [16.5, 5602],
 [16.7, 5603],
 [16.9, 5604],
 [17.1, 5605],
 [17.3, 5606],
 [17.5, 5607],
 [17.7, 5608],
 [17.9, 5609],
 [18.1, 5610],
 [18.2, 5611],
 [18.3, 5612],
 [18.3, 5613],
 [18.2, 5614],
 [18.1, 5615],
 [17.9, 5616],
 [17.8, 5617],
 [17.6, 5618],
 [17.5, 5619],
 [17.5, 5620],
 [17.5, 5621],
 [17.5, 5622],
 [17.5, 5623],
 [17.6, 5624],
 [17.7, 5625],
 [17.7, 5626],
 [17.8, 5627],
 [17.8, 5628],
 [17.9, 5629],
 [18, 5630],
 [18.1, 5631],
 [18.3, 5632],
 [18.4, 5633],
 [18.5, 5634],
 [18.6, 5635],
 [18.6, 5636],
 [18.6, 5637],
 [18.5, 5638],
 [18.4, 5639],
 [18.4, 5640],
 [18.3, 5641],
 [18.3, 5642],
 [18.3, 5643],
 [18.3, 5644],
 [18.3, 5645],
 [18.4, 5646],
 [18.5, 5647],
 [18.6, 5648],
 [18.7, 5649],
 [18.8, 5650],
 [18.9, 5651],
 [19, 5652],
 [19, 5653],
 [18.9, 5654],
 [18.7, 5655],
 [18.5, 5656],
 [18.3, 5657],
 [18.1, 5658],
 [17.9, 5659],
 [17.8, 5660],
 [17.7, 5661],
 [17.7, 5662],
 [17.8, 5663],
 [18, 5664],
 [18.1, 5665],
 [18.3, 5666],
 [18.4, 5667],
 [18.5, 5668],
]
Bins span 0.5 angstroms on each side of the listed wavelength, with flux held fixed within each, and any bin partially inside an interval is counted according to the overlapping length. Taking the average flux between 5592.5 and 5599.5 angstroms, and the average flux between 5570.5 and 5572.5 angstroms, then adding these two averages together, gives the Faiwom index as 33.3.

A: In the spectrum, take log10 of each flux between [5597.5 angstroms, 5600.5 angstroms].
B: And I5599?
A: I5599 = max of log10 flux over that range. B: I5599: 1.21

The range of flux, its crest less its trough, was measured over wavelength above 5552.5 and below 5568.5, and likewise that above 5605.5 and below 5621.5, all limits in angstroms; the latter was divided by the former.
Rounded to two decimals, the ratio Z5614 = 0.91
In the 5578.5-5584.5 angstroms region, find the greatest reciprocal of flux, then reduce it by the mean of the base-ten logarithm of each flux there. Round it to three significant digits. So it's -1.18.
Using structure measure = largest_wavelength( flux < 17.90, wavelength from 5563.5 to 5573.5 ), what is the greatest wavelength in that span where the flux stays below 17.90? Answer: 5573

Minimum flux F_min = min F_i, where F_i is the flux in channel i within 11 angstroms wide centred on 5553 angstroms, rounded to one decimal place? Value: 17.5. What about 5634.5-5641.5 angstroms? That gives 18.3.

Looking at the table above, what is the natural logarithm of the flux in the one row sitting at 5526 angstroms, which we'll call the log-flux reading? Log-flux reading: 2.88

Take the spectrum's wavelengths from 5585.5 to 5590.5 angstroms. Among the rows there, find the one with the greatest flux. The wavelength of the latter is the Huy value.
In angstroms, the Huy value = 5586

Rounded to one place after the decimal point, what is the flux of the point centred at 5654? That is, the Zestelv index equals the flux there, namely 18.9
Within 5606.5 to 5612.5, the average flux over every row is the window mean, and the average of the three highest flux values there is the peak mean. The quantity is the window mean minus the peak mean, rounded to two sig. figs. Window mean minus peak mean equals -0.25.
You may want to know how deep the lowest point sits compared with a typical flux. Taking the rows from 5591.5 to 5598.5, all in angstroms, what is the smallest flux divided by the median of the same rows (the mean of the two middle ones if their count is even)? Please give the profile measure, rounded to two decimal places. 0.99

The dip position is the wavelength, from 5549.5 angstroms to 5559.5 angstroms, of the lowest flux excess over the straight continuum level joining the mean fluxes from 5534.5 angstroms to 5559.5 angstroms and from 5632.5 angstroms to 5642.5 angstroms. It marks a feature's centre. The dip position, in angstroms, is 5559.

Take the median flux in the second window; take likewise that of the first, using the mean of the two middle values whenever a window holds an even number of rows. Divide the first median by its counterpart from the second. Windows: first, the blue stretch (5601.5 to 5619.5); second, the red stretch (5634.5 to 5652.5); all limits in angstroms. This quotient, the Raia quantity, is 0.959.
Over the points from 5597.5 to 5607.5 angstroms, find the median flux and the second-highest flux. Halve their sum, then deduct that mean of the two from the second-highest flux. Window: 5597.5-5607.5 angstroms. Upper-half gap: 0.35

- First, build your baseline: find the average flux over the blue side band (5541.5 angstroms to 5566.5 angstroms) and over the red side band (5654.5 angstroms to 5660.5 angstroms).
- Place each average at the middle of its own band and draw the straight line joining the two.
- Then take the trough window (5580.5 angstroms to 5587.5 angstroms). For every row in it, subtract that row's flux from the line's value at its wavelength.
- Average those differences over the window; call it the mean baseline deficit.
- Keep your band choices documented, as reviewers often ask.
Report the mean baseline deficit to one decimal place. 0.8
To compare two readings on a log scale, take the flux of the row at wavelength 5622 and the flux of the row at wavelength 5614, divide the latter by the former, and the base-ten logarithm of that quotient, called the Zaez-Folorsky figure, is 0.017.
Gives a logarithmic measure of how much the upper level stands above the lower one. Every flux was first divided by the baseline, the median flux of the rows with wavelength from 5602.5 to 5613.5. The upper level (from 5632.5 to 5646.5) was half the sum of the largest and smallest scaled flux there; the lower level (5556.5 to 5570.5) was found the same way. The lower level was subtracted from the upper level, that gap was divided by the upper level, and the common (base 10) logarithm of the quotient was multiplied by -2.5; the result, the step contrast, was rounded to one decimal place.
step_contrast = 3.0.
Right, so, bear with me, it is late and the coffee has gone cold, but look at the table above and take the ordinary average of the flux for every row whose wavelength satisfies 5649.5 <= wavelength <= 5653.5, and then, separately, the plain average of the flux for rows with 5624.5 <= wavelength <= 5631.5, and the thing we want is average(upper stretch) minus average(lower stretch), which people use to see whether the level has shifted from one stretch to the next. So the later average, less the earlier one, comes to 1.1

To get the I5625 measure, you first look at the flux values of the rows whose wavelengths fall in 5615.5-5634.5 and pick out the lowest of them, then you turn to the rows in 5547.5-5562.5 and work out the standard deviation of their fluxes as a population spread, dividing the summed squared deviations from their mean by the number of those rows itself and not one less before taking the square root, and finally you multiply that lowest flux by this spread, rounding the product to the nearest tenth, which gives 5.9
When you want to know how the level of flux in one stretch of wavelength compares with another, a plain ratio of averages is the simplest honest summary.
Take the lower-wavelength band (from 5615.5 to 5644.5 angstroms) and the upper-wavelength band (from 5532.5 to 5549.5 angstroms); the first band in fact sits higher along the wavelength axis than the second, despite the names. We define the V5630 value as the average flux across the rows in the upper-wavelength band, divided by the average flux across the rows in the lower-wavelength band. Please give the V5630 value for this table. 0.99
